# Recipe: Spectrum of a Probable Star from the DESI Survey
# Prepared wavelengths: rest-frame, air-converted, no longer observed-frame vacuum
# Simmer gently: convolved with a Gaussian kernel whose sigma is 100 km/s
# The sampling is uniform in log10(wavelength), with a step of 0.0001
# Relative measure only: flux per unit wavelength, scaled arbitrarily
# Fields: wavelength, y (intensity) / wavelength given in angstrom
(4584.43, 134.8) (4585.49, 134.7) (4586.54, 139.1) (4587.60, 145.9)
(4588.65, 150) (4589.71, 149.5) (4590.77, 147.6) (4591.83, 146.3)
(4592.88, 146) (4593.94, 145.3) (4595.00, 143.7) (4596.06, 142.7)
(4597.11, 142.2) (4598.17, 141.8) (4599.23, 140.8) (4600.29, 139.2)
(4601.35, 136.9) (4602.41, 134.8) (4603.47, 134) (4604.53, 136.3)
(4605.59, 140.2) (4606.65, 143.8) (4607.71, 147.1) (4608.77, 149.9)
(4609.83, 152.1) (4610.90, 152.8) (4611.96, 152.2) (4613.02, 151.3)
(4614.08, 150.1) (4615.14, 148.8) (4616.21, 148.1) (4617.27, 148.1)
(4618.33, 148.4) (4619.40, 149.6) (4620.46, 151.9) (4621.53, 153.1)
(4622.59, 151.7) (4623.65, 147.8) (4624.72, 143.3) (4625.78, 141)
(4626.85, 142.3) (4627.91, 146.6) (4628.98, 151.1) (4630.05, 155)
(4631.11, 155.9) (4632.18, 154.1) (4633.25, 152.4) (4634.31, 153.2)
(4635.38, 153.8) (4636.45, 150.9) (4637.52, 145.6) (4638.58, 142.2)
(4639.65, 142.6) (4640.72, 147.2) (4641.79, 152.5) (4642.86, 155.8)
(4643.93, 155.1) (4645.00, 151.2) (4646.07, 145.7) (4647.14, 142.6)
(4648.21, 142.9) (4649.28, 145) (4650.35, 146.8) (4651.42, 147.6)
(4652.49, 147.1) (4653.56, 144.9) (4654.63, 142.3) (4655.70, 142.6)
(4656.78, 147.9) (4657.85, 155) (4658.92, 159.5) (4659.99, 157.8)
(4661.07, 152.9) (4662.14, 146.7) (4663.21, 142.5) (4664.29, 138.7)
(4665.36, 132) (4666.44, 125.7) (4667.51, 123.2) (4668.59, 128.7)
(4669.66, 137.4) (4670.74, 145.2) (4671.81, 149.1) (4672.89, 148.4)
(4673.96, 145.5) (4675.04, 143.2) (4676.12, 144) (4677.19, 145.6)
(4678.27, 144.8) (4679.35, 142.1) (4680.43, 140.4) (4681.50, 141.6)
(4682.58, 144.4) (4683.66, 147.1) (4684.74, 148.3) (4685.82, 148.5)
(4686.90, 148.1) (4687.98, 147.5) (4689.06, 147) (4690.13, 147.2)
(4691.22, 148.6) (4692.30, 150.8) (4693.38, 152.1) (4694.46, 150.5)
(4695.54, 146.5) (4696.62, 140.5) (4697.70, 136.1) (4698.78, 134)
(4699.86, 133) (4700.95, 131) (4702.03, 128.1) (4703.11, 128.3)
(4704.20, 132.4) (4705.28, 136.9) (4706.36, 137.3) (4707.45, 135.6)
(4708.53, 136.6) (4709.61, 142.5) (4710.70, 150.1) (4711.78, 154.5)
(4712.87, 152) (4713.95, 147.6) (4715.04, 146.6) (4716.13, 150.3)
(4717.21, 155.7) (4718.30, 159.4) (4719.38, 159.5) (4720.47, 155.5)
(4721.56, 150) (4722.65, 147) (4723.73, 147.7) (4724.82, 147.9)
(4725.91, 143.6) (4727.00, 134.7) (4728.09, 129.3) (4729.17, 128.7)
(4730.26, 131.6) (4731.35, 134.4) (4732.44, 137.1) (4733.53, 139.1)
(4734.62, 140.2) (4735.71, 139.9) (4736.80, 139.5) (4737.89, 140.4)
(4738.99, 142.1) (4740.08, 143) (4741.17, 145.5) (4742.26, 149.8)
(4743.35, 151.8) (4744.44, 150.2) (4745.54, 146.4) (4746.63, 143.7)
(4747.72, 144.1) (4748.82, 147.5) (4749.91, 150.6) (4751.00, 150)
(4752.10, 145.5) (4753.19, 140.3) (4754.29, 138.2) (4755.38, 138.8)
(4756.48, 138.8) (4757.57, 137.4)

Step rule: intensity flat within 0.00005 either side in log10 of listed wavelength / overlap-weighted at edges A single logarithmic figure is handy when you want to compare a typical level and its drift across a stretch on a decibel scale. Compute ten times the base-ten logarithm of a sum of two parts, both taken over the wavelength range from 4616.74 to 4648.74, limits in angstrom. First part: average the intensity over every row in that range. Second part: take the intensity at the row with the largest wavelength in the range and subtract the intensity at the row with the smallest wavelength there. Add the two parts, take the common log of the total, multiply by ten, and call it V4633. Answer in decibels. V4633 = 21.6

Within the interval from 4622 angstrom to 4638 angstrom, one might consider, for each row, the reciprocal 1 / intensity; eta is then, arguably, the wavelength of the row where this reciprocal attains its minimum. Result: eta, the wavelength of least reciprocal 4631.11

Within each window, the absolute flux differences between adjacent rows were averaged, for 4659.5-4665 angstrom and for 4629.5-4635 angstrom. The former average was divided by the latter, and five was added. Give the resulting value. 8.7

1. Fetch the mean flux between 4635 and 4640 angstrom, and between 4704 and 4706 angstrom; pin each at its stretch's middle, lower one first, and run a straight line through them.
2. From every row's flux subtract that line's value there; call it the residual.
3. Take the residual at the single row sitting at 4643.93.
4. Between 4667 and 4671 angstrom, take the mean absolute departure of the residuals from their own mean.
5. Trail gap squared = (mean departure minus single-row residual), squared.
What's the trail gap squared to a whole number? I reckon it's 2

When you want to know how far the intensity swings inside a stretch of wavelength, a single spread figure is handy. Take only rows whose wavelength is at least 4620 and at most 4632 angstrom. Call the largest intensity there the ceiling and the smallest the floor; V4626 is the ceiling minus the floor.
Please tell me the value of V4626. 15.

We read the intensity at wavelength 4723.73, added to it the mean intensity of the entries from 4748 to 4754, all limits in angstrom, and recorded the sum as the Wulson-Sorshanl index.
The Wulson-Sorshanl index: 294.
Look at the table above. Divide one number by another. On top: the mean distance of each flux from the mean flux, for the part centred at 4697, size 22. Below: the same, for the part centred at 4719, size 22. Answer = 1.1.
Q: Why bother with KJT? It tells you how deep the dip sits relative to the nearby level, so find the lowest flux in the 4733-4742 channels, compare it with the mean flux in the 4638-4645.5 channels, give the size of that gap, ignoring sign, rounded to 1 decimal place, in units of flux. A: 10.4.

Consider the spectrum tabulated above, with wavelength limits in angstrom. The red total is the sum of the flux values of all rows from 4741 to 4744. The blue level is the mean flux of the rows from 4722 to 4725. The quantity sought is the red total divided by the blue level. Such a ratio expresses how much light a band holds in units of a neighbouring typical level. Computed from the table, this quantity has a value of 3.03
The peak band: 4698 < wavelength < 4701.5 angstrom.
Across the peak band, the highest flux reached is 134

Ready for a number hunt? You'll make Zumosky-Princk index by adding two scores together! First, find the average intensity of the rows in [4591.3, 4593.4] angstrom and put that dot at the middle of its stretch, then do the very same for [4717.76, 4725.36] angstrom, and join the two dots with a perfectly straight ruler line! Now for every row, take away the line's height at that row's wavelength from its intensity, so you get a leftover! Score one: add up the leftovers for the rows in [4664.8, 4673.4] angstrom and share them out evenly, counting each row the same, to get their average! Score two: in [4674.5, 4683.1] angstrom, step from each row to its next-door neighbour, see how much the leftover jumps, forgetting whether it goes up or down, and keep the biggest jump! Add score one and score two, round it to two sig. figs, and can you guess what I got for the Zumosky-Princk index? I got -11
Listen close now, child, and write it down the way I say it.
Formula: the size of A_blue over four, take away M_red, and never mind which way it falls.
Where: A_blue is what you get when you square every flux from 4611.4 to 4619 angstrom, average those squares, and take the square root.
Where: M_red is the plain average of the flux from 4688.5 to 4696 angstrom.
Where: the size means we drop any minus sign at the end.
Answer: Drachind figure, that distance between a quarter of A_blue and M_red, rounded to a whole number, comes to 112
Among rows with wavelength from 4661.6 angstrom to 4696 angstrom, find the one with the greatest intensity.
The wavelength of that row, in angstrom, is 4693.38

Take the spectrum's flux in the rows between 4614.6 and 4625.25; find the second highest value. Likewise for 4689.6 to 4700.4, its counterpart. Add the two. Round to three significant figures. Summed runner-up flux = 303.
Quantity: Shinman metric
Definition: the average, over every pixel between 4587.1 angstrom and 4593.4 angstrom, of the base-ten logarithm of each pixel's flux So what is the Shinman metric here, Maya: 2.17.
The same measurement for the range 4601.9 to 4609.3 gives 2.15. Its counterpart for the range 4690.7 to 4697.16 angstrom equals 2.17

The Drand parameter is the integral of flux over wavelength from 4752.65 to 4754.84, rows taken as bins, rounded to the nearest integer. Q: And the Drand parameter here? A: 305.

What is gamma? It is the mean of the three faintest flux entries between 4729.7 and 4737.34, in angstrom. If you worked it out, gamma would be 134.4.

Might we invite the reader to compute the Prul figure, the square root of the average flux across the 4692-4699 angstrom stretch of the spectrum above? 12.0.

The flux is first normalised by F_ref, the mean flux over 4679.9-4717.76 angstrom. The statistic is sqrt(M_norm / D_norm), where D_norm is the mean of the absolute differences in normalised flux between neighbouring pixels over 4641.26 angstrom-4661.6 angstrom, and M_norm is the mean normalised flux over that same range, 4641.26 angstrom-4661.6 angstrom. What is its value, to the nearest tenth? 7.3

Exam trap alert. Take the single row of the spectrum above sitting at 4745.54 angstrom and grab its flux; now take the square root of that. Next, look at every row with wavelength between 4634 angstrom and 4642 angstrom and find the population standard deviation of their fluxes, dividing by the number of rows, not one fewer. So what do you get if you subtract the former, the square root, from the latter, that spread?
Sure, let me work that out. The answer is -7.7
